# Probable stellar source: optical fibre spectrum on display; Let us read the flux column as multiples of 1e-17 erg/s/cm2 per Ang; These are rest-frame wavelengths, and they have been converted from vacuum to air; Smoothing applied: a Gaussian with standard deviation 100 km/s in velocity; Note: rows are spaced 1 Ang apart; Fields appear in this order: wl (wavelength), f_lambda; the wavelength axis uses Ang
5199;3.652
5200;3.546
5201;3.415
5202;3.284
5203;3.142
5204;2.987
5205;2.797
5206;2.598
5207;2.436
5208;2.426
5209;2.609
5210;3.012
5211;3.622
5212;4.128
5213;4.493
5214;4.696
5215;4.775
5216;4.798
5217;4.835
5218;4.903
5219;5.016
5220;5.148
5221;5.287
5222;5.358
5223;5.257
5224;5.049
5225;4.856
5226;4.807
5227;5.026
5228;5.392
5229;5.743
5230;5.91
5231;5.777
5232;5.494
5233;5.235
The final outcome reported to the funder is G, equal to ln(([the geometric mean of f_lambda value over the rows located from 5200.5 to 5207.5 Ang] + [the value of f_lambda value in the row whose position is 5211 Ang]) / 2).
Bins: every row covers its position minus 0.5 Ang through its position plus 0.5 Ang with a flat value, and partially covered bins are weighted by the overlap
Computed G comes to 1.19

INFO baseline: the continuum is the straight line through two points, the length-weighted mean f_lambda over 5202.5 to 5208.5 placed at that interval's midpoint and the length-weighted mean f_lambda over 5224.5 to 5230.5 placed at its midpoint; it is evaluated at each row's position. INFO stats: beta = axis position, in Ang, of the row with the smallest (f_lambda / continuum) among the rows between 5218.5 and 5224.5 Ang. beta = 5224 Ang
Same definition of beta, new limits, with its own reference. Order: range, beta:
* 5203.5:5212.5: 5208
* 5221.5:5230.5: 5226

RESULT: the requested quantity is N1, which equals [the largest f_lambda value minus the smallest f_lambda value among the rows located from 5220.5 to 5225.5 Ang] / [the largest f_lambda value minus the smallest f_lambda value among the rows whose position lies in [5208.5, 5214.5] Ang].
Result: 0.2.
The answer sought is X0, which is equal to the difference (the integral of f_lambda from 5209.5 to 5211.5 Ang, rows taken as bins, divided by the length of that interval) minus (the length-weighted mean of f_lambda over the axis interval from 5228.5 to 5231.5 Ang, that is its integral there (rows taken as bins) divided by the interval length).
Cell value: -2.5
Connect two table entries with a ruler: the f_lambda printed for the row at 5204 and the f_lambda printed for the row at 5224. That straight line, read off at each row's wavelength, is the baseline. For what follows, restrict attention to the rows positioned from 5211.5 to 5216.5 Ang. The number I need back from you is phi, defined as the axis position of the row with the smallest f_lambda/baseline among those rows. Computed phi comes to 5212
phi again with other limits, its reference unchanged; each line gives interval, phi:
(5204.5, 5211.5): 5208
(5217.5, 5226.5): 5226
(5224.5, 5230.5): 5226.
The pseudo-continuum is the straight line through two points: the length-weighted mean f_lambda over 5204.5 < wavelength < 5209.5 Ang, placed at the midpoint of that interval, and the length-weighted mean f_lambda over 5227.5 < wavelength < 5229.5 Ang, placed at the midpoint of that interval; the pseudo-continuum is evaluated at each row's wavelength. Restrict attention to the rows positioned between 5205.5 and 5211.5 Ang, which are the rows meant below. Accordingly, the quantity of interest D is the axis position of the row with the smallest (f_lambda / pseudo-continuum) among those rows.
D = 5208 Ang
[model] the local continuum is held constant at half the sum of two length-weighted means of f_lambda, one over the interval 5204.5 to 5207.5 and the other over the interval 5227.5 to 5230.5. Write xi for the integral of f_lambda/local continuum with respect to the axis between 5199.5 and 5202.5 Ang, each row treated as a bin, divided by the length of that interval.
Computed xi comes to 0.82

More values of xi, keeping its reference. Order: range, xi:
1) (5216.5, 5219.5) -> 1.19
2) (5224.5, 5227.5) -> 1.18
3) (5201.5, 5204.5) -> 0.76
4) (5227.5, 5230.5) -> 1.37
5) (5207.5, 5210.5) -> 0.65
